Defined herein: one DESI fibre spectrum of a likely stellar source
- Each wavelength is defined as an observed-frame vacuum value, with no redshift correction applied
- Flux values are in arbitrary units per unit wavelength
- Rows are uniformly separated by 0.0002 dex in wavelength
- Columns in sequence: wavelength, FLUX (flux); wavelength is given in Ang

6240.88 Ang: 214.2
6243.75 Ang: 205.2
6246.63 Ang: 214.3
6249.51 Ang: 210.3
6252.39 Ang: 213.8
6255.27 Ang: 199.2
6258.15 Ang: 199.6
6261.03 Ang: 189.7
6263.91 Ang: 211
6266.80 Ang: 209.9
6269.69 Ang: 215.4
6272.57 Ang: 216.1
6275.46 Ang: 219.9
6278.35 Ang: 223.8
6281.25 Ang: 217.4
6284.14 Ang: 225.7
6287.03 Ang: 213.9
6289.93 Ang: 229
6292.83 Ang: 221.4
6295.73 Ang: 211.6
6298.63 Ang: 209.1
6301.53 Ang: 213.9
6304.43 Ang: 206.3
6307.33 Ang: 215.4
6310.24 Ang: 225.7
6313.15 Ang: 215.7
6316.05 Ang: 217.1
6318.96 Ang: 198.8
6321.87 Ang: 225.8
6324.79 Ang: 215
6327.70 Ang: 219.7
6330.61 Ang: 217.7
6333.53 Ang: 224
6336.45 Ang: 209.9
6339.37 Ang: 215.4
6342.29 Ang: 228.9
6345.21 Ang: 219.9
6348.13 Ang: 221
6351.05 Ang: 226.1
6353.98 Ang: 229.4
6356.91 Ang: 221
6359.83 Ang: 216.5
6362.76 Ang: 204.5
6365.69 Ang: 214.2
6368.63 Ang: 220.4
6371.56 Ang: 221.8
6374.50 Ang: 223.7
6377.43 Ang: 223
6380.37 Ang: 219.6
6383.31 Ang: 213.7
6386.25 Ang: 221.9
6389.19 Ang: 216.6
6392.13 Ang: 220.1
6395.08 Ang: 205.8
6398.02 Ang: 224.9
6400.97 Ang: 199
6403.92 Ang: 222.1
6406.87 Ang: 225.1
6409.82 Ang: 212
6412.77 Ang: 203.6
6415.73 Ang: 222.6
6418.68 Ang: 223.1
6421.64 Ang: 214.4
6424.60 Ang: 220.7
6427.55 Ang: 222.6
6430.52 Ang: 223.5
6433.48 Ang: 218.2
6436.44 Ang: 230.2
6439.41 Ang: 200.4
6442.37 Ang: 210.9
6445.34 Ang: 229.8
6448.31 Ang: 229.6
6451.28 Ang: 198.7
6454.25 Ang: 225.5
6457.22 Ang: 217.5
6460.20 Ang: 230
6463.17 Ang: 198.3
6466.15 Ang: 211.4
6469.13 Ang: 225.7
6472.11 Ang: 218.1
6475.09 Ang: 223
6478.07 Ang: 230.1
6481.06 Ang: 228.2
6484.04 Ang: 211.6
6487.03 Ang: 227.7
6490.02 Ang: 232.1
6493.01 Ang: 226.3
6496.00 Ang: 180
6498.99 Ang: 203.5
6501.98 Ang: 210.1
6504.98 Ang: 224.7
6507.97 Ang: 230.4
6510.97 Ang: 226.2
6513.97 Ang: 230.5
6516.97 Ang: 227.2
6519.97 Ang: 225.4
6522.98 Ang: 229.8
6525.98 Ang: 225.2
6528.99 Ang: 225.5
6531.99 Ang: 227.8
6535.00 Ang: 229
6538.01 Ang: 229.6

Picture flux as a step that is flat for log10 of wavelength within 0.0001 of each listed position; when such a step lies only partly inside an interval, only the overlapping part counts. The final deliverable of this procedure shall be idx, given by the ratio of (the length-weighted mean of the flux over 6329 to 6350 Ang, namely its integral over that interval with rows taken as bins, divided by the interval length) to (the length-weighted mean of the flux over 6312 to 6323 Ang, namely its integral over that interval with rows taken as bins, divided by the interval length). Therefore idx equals 1.03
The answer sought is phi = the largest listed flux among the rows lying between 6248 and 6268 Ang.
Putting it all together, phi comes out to 213.8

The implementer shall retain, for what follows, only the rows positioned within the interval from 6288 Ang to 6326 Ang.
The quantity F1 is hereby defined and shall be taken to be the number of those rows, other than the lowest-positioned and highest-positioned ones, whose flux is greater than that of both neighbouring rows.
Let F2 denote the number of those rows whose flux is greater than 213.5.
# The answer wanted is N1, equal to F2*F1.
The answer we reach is 36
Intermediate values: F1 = 4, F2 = 9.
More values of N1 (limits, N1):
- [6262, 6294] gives 27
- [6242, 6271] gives 12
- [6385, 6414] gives 18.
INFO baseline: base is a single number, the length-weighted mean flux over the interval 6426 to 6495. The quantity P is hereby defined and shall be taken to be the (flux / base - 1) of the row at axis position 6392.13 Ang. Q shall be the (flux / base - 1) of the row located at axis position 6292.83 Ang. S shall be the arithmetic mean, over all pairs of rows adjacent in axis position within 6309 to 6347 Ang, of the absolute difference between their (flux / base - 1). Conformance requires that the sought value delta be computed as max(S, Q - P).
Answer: 0.046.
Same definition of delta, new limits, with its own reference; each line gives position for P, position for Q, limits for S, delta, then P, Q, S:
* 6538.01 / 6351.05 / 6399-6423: 0.049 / 0.043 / 0.03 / 0.049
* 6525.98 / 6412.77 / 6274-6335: 0.040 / 0.023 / -0.08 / 0.040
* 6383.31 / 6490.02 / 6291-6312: 0.084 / -0.029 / 0.05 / 0.033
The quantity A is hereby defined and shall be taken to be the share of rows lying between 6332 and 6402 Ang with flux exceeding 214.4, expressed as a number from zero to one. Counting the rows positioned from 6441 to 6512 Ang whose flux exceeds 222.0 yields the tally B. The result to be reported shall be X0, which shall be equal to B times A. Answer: 10.5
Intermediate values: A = 0.75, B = 14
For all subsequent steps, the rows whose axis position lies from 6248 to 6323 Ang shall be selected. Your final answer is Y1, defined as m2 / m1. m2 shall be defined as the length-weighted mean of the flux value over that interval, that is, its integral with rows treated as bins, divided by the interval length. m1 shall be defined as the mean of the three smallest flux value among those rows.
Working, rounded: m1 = 196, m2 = 214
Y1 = 1.091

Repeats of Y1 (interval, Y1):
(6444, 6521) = 1.144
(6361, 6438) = 1.077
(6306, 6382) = 1.071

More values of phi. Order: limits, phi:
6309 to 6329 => 225.8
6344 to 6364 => 229.4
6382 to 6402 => 224.9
